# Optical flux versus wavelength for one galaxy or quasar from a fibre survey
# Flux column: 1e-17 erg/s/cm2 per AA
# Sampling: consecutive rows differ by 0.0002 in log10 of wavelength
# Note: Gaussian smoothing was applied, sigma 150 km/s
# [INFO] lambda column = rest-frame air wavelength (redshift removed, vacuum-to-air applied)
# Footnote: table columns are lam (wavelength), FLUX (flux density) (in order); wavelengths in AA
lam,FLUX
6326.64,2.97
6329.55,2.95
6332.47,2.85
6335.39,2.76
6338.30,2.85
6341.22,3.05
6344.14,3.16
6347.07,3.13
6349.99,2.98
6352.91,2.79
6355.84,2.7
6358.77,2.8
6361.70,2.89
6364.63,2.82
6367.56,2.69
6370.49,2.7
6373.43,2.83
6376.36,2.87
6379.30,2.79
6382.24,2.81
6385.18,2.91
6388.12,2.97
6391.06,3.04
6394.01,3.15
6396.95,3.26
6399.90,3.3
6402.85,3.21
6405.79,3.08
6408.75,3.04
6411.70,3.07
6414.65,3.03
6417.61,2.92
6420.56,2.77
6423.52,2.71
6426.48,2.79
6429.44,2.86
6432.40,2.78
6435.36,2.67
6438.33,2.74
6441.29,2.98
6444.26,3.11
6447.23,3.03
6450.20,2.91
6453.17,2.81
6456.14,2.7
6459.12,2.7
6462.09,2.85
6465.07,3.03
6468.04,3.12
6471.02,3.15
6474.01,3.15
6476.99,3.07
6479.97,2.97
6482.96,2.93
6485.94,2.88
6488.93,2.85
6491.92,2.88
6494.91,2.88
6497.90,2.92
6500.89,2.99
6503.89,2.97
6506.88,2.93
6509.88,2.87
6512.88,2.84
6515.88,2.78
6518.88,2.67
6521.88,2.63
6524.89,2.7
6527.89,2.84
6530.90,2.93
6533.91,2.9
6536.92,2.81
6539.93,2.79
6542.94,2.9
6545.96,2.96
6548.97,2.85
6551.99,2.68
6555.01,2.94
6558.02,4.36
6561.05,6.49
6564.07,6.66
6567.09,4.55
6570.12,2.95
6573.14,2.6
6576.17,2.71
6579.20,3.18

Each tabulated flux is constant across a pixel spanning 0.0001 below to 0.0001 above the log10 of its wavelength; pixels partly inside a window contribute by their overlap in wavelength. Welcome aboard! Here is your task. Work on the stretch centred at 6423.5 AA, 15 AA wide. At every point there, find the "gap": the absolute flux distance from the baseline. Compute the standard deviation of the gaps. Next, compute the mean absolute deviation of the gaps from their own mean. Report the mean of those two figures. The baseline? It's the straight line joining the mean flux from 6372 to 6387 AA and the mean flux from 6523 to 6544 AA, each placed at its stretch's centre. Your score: 0.03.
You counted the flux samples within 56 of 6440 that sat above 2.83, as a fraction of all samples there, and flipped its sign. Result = -0.76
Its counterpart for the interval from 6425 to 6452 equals -0.56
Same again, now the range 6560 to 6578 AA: -0.67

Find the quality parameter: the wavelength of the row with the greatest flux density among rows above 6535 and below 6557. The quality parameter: 6545.96 AA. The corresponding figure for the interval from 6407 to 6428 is 6411.70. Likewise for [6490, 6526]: 6500.89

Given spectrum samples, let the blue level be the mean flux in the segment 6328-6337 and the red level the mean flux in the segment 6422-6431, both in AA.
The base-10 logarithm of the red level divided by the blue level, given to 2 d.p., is -0.01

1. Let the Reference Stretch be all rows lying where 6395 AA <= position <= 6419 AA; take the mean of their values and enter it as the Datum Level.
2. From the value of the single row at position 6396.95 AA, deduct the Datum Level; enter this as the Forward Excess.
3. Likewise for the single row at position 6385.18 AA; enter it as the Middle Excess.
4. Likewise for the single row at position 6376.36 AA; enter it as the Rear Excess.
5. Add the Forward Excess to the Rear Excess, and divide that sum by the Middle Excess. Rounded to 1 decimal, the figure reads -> 0.5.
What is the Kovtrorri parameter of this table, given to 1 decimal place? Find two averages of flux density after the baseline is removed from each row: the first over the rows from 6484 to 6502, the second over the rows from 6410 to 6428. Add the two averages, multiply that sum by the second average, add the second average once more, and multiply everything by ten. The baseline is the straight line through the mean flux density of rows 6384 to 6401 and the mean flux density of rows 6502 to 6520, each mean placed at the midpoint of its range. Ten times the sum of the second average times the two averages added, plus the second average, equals -1.4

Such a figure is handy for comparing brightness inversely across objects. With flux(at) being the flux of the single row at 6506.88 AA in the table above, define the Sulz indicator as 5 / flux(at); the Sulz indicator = 1.71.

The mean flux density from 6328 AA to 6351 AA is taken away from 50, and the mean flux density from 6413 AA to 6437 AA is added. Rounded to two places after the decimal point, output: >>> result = 49.85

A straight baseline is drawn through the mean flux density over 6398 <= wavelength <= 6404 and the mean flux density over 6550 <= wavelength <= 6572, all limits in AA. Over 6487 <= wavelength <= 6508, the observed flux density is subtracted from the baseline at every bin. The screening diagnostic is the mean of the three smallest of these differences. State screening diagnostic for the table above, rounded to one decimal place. 1.0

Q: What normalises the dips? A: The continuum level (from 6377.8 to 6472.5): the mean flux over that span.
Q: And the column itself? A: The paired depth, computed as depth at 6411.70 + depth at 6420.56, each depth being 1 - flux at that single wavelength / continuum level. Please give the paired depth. 0.018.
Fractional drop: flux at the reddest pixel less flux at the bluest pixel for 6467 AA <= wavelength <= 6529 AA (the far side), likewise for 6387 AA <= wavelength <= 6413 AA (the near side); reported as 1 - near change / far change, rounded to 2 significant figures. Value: 1.4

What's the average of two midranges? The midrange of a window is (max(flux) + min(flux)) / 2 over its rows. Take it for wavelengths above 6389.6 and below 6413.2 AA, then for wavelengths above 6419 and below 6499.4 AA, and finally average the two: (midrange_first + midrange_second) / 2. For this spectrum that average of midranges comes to 3.04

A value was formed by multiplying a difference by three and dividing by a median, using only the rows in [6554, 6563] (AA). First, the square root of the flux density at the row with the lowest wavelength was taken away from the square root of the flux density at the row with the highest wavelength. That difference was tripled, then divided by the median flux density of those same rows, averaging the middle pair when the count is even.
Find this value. 0.57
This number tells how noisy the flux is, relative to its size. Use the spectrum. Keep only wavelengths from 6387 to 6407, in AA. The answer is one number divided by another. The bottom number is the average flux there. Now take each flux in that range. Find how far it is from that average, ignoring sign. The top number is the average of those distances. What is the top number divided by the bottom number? 0.031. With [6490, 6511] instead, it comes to 0.013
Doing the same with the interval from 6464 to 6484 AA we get 0.023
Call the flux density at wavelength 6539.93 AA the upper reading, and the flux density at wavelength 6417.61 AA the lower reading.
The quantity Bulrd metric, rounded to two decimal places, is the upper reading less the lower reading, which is -0.13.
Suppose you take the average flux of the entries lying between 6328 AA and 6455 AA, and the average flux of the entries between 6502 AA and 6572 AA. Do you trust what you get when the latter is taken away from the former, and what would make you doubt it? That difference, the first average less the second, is -0.4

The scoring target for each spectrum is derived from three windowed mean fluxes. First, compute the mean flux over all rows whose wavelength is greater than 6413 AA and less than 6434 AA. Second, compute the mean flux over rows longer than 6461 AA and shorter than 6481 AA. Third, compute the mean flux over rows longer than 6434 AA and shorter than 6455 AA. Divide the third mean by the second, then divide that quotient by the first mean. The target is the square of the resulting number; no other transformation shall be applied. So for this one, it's 0.11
